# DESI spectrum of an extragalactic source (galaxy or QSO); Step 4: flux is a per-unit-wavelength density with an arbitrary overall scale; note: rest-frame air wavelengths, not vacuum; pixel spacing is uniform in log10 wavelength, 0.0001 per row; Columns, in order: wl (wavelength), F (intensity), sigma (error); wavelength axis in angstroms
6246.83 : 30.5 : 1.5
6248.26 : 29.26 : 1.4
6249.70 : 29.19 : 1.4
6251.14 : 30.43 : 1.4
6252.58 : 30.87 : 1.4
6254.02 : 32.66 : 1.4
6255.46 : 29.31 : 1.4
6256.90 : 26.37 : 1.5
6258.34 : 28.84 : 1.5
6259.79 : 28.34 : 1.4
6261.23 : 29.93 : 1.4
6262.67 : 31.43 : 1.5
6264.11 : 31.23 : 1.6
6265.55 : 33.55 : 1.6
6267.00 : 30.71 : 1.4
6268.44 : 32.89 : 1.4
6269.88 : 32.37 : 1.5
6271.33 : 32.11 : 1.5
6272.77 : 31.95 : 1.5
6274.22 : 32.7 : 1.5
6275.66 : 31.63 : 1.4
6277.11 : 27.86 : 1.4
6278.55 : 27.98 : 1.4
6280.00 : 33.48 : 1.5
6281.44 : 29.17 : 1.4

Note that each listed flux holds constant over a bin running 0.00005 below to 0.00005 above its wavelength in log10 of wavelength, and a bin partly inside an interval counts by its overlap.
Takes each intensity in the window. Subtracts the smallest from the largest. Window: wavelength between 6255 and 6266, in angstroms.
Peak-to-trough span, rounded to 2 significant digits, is 7.2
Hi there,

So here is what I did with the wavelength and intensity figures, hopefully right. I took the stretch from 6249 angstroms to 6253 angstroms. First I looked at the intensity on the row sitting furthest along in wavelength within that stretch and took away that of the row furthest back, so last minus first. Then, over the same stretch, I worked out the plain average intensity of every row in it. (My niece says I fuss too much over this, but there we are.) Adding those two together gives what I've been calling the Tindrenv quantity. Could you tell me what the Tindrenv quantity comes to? 31.8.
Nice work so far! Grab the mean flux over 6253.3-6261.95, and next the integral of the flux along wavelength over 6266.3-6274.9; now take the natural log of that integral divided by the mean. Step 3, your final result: 2.25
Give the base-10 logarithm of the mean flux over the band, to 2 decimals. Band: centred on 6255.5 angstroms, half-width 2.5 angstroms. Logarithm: 1.47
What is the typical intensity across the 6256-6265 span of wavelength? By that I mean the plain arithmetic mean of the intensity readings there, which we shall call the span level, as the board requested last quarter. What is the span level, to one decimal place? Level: 29.4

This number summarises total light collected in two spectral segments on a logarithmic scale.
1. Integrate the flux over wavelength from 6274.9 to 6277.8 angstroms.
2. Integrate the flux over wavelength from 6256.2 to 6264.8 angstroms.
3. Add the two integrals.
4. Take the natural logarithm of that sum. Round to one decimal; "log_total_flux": 5.8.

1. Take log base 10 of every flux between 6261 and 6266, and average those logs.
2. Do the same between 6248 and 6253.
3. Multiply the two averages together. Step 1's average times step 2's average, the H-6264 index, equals 2.21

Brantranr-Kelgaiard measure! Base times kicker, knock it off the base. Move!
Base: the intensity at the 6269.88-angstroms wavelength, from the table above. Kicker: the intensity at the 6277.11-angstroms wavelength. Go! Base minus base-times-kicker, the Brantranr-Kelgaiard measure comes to -869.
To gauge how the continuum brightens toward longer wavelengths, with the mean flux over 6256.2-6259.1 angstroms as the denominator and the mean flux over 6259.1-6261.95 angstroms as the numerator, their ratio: 1.06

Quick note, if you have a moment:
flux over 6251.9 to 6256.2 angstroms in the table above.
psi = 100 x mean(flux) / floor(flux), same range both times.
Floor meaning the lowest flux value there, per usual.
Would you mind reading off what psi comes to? 106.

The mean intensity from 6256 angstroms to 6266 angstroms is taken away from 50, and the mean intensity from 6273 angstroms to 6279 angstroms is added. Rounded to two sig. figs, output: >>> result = 50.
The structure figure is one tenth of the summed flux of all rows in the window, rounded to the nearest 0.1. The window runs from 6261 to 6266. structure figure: 12.6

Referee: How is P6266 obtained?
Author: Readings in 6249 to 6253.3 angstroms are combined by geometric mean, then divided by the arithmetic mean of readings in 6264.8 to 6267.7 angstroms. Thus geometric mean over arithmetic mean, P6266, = 0.94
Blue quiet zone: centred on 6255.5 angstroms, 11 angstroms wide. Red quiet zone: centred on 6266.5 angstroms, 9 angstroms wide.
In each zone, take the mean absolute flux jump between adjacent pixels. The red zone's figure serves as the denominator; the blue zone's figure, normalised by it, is 1.2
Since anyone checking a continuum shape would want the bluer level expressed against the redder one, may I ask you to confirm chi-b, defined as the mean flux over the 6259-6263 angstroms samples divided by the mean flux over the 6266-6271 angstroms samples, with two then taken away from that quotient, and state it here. -1.07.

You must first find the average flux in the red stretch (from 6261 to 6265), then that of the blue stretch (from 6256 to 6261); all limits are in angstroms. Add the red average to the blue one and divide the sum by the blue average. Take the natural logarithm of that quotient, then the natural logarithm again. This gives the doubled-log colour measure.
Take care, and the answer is -0.293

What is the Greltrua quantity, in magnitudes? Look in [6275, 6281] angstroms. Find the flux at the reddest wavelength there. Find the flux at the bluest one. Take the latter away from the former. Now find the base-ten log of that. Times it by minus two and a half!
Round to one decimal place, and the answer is -0.7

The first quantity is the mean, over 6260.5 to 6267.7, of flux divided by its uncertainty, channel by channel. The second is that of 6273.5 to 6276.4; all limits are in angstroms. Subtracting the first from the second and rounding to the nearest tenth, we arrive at 1.2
